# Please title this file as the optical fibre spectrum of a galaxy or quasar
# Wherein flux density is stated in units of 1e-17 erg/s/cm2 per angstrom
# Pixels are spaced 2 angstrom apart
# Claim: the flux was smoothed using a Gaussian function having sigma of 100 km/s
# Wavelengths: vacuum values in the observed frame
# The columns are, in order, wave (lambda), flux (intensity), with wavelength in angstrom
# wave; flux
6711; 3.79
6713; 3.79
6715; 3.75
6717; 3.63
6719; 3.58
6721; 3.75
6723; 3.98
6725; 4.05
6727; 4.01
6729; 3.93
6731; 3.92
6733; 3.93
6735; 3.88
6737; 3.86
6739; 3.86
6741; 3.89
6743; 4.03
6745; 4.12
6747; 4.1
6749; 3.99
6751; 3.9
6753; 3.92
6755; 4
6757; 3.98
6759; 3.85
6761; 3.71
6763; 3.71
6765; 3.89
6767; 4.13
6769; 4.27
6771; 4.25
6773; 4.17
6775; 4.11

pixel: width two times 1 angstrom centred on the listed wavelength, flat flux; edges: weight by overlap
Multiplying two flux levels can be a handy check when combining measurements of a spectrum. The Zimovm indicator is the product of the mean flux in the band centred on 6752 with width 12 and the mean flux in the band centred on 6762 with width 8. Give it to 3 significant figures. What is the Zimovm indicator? 15.1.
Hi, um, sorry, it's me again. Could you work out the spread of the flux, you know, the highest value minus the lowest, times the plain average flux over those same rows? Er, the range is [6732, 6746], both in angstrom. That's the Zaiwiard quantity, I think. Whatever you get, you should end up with 1.02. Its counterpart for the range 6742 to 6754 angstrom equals 0.88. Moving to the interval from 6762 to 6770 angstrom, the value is 2.24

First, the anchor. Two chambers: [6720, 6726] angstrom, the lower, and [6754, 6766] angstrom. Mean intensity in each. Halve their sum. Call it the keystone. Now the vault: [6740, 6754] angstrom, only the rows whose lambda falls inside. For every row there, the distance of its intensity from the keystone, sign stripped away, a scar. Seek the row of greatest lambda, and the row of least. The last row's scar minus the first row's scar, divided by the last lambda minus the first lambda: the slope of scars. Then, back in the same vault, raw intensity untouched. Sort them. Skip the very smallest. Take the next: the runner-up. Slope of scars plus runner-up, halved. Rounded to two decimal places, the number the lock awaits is 1.95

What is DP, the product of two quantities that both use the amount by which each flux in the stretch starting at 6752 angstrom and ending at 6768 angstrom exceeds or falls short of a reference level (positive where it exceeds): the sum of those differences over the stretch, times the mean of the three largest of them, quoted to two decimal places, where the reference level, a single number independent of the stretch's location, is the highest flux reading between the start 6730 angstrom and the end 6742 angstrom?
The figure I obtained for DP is -0.03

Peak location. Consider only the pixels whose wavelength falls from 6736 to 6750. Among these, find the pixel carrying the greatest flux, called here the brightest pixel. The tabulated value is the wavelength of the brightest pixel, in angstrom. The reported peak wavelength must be 6745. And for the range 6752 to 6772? 6769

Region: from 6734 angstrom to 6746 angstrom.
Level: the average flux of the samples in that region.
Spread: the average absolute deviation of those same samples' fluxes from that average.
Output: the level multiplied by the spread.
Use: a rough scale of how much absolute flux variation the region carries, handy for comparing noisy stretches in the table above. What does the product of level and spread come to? 0.35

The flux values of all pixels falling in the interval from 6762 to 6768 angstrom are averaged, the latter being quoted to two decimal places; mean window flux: 3.91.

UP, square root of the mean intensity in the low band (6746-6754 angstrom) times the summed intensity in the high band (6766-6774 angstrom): 8.18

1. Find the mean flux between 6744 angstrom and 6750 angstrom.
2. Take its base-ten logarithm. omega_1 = 0.610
